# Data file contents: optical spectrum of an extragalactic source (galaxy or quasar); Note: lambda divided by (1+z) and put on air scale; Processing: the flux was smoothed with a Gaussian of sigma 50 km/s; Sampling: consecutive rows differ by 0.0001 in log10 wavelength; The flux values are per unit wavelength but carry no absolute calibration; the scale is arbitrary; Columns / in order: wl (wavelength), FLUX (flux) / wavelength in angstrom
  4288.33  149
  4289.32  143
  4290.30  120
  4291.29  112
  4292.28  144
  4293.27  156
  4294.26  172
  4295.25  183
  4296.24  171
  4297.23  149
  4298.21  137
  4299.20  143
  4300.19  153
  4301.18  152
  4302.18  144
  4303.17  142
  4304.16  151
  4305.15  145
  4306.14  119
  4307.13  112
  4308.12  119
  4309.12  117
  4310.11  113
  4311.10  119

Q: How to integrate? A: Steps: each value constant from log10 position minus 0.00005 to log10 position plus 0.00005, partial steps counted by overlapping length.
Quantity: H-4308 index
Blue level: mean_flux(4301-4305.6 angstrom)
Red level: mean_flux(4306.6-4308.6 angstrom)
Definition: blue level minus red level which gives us 31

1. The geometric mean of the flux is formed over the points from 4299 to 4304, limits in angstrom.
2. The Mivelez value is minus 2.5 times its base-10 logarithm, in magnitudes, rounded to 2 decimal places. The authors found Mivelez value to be -5.42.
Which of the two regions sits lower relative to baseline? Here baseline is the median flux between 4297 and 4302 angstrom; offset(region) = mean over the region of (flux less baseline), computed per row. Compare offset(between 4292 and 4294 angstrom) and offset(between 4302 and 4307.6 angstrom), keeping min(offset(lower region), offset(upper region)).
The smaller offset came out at -14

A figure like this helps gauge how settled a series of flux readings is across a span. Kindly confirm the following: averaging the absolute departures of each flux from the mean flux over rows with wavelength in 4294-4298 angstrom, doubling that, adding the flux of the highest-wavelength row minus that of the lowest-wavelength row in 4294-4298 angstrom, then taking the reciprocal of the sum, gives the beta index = -0.31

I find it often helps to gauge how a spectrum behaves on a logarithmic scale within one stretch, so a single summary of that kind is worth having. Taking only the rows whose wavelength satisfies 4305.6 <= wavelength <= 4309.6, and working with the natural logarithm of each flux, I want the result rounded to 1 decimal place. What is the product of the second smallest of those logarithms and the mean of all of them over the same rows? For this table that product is 22.7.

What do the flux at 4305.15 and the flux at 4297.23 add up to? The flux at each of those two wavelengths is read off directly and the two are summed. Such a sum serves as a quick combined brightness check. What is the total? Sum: 294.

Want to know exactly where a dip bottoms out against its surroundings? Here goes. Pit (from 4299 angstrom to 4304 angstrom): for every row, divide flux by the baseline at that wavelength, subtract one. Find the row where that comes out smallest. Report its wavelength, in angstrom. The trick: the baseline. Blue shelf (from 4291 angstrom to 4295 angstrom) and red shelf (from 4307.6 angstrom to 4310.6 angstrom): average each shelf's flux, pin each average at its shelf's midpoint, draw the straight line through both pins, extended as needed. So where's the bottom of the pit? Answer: 4299.20 angstrom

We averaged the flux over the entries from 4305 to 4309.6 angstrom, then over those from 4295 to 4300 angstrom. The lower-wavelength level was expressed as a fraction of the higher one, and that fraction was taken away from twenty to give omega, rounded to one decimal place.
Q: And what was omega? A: 18.7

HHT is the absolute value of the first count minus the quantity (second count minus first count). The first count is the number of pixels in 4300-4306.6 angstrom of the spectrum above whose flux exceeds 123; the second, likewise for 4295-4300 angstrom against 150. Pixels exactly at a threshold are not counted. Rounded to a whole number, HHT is 10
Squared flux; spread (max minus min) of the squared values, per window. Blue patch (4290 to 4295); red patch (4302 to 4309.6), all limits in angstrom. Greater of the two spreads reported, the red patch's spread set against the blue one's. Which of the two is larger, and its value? 17040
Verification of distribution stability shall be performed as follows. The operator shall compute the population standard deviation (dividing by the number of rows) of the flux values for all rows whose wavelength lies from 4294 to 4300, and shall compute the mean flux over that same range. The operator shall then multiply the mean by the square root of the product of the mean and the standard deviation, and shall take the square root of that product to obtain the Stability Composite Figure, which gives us 91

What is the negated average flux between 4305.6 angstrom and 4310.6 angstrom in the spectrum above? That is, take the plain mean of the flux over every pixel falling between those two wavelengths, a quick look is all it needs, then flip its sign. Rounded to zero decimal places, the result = -116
